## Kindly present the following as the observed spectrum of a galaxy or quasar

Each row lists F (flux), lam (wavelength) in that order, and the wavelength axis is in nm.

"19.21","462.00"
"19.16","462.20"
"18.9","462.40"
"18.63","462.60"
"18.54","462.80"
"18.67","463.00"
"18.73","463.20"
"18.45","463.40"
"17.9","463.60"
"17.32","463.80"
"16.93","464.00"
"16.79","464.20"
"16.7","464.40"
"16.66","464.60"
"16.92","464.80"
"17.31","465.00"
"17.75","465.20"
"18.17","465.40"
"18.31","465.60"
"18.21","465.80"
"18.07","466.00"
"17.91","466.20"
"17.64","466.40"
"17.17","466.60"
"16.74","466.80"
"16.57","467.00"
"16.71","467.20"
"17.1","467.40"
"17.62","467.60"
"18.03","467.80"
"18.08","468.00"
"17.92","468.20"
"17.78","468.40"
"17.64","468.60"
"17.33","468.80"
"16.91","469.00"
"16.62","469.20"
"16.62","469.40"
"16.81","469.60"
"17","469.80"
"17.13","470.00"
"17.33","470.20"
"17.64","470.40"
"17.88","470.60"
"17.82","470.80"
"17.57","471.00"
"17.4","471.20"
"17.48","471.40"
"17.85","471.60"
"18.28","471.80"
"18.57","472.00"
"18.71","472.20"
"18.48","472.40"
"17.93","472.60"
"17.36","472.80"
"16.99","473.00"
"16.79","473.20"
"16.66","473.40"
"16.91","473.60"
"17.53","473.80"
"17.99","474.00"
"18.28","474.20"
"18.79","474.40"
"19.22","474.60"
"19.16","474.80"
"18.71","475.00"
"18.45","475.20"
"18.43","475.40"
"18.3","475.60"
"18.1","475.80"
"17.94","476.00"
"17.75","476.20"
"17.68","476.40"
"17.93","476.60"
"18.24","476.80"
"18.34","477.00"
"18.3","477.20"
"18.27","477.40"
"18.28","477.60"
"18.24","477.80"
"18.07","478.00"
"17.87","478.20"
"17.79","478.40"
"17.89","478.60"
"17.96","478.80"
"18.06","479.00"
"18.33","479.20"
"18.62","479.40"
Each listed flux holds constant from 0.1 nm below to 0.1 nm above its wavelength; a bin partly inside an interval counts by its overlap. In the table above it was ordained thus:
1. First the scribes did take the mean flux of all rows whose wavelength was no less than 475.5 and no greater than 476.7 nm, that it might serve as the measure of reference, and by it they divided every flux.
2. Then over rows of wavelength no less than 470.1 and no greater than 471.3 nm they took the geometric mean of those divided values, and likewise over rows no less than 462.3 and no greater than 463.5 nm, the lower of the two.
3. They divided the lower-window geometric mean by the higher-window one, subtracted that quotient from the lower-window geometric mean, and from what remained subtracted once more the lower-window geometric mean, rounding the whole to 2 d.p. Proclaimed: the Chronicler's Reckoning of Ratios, -1.06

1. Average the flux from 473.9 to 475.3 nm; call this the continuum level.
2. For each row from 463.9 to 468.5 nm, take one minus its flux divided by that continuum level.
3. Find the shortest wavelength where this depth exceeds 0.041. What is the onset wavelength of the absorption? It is 464.00 nm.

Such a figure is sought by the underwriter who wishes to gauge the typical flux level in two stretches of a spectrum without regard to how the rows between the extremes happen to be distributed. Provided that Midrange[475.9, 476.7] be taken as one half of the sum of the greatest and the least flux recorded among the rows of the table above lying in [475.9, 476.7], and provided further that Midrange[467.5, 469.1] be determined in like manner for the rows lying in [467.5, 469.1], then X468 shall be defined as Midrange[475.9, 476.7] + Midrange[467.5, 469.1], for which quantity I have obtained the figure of 35.3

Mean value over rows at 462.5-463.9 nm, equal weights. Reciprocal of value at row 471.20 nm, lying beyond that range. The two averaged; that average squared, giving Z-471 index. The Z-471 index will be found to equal 84.4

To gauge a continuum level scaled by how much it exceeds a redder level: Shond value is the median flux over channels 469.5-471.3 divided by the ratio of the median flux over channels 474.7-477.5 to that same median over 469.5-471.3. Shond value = 16.6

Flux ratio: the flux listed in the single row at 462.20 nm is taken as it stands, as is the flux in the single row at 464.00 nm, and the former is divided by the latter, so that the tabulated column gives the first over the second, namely 1.13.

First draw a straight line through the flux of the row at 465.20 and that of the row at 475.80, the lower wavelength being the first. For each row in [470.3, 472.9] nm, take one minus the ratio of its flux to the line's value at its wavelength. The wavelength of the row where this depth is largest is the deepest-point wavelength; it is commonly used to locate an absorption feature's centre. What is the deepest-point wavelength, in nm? 472.80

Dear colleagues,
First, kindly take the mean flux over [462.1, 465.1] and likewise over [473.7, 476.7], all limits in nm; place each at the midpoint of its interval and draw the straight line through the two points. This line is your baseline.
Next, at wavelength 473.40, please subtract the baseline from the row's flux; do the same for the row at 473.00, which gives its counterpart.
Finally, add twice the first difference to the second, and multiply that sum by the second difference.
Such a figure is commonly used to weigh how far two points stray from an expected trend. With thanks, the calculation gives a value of 5.2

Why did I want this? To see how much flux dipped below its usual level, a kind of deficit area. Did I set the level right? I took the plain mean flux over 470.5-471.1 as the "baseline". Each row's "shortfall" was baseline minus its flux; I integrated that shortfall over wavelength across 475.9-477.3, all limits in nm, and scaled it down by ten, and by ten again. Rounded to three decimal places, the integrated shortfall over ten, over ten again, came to -0.004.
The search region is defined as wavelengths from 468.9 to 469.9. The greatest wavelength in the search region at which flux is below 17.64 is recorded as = 469.80 nm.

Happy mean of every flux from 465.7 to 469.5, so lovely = 17.4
